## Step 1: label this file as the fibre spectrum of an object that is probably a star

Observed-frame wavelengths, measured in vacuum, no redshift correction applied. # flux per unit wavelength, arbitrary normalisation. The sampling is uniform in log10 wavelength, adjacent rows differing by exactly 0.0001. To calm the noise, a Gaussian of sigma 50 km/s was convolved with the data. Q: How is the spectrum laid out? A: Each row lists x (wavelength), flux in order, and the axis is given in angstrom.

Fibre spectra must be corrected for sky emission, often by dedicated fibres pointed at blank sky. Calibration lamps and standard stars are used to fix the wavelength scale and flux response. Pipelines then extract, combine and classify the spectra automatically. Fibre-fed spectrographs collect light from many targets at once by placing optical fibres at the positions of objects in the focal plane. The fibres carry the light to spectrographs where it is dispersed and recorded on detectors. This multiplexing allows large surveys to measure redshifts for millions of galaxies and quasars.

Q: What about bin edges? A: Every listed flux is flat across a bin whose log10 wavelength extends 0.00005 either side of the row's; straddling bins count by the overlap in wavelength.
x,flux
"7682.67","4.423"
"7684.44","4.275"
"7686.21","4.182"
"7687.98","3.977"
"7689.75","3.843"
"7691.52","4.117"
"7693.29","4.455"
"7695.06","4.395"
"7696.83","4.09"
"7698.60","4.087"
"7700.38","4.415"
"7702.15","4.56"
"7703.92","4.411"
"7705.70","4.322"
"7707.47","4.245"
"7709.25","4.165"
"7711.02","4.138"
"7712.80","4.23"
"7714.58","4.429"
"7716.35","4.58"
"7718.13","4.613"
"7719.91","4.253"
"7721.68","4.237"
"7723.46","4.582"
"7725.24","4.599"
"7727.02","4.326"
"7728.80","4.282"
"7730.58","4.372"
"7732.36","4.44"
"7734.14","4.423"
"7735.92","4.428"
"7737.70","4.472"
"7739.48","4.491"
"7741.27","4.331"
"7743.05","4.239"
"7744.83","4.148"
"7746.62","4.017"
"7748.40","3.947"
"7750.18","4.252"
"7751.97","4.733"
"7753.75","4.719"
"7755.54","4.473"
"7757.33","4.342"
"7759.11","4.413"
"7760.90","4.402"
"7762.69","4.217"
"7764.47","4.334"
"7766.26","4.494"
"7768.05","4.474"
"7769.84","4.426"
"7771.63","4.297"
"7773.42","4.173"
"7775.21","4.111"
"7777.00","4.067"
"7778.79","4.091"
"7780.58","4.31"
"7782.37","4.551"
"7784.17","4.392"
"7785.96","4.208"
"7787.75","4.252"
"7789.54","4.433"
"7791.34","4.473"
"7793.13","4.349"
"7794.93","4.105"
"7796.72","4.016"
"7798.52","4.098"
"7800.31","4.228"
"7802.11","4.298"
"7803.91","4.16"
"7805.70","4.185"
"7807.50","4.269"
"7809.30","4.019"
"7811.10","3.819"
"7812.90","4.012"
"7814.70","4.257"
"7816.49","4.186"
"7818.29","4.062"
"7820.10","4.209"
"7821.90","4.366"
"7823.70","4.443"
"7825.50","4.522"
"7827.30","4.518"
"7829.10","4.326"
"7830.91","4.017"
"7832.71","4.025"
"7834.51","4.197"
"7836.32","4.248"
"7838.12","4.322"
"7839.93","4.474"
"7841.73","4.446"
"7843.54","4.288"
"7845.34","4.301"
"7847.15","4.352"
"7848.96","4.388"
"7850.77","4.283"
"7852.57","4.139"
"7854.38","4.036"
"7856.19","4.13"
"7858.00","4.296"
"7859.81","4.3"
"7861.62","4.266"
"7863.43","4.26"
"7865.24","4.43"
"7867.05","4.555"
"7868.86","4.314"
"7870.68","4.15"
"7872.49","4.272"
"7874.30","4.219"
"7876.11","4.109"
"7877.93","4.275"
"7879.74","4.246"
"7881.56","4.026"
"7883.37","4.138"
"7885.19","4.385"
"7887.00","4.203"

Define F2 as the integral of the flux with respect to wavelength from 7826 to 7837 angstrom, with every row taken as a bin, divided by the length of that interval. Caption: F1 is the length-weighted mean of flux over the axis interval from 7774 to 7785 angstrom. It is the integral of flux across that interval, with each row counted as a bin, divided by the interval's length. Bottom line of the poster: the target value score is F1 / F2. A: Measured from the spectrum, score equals 1.00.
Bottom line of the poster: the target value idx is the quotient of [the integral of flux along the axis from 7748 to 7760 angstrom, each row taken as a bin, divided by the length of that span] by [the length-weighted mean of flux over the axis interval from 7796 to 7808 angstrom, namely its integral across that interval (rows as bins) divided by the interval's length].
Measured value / 1.06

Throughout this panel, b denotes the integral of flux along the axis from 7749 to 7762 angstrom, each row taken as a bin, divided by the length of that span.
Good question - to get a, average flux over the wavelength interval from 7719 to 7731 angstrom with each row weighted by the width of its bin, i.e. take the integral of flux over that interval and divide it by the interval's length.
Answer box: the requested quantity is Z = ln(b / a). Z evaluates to 0.018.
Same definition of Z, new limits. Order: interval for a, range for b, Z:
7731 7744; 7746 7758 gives -0.009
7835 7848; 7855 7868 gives -0.006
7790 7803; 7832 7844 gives 0.014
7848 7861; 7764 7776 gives 0.024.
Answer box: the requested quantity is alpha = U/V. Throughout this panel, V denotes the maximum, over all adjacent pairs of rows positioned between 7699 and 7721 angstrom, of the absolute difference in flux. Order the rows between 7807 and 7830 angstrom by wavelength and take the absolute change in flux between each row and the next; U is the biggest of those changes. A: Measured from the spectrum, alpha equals 0.7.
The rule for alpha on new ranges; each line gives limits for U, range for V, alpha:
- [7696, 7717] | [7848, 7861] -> 2.0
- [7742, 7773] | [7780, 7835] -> 1.6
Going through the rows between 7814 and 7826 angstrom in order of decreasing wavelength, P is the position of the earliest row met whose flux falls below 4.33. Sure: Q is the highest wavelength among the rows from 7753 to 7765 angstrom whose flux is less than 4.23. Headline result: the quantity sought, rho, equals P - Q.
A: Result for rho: 57.4 angstrom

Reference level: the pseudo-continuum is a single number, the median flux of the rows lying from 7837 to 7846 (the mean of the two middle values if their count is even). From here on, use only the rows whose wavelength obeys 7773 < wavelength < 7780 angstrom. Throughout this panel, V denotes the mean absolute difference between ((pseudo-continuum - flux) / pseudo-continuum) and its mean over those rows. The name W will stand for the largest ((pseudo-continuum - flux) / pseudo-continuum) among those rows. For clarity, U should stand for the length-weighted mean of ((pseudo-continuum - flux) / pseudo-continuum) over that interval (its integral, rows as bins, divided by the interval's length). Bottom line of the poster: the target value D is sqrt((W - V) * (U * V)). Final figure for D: 0.0042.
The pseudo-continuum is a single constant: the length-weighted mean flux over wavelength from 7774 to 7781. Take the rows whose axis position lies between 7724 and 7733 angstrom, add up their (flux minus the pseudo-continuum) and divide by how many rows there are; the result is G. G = 0.267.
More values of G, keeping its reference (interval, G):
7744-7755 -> 0.166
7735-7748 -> 0.167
